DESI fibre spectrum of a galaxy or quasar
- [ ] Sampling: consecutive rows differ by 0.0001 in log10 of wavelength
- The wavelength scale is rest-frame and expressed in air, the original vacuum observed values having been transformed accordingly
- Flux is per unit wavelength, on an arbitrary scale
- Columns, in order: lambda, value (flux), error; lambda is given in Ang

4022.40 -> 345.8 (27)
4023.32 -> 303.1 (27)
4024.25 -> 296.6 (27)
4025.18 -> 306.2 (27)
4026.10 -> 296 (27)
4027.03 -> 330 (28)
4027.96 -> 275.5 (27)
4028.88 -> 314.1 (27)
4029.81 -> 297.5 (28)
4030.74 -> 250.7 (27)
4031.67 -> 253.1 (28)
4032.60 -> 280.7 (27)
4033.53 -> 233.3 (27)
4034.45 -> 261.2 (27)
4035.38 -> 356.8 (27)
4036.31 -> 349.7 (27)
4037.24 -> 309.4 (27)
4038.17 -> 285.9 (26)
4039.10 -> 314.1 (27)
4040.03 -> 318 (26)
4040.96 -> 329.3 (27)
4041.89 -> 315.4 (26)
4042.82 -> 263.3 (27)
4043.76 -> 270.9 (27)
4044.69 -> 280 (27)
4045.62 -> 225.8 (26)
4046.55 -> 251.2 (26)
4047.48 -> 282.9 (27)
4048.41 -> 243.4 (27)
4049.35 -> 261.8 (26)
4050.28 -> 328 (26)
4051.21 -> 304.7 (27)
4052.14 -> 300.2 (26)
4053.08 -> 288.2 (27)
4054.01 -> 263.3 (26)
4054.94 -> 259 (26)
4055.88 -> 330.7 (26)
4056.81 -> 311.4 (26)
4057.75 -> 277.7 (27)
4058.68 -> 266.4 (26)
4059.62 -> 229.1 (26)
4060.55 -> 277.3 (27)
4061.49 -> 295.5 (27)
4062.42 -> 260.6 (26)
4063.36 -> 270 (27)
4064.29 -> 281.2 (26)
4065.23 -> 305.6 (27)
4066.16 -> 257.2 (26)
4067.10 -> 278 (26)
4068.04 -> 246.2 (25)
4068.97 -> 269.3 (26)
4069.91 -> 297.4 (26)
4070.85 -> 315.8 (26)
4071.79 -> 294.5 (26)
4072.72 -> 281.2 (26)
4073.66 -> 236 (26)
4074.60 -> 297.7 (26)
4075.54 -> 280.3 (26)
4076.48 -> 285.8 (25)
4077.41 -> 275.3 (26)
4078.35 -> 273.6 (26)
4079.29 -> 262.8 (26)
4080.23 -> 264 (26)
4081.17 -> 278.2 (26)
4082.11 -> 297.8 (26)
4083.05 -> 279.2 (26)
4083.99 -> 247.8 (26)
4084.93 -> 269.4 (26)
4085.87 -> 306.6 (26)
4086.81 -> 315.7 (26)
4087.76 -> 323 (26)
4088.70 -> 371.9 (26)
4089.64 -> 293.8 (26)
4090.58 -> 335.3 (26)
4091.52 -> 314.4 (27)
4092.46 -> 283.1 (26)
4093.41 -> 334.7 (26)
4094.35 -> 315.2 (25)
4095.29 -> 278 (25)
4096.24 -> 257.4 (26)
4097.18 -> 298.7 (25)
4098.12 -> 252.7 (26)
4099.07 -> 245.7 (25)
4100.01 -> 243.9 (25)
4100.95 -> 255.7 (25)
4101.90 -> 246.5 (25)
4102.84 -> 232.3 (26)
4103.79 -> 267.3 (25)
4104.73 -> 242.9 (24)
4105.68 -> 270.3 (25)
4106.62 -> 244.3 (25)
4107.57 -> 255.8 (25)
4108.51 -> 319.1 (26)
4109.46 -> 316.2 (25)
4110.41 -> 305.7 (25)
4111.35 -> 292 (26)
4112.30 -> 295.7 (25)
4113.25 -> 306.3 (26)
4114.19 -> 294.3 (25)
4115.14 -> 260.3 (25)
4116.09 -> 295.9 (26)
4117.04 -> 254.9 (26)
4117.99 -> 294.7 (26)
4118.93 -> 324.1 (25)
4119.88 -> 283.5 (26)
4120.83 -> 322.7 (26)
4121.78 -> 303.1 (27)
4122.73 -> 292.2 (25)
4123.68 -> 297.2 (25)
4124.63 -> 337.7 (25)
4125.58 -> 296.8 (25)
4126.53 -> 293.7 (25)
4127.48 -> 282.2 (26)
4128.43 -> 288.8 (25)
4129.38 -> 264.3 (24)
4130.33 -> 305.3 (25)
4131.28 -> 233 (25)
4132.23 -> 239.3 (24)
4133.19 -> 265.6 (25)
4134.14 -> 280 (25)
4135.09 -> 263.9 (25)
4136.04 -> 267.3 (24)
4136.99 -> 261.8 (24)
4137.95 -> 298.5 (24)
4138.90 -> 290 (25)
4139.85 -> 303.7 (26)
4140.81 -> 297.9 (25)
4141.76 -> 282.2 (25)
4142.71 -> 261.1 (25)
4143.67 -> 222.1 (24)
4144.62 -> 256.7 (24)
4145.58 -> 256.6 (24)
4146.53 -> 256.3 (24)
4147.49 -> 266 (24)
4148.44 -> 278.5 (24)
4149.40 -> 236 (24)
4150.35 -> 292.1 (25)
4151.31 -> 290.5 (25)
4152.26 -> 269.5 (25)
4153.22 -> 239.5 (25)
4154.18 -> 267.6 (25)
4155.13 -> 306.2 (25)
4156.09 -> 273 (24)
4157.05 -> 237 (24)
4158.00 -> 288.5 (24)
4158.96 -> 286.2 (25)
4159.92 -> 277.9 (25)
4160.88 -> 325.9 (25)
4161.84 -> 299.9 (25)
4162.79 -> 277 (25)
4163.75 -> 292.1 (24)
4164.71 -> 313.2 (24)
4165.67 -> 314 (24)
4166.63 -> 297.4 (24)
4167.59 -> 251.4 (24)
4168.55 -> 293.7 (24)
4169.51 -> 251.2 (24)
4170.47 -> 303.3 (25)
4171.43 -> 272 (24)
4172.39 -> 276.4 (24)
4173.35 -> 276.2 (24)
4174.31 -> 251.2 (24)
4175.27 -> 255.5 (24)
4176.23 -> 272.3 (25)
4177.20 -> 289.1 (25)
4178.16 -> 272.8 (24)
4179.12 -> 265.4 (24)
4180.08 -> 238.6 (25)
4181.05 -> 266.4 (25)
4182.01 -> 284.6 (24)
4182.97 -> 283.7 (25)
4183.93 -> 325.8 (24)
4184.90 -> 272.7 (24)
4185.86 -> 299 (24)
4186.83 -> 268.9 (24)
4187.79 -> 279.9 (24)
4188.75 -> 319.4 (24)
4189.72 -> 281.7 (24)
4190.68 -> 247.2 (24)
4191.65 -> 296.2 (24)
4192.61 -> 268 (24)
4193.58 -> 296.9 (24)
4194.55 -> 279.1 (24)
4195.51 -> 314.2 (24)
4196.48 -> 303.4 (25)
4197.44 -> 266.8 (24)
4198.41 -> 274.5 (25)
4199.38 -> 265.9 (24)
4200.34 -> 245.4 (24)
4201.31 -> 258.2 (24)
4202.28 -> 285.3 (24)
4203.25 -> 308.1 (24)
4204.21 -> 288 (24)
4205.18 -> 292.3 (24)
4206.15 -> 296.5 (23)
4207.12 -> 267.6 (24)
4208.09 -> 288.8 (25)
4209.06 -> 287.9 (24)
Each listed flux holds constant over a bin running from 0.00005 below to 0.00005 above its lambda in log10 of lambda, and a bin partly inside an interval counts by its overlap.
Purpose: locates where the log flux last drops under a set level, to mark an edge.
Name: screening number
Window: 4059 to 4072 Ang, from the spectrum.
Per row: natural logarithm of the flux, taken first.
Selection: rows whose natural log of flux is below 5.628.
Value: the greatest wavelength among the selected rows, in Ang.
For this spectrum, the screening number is 4068.97 Ang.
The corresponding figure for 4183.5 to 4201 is 4200.34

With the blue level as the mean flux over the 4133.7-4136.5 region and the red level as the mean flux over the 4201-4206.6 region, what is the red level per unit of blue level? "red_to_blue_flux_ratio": 1.07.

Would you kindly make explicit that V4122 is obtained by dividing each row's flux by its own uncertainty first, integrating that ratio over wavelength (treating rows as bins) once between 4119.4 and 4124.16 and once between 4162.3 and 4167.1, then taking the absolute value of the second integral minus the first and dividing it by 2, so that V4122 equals 2.0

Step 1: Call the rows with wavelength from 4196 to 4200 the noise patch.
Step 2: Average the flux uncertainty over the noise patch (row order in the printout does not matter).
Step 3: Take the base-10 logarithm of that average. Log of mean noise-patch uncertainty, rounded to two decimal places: 1.39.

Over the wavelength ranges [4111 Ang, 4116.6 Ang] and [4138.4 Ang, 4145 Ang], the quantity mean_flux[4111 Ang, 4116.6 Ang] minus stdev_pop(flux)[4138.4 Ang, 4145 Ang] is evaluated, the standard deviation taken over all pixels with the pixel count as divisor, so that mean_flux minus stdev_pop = 264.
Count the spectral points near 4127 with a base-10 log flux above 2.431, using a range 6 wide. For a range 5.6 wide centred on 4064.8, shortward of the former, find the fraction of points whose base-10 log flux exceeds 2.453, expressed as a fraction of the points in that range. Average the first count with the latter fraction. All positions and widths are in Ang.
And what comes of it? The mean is 2.6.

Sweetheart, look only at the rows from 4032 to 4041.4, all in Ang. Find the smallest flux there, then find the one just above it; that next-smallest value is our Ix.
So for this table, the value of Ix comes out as 261.2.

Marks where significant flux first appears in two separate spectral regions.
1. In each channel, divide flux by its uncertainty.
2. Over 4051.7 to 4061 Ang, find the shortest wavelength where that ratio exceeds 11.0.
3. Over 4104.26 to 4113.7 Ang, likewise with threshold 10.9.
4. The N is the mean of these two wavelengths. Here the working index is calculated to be 4080.3 Ang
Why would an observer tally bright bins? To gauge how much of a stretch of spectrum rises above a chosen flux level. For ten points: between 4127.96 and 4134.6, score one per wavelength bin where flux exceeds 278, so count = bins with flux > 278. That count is 3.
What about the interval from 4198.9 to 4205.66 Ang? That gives 4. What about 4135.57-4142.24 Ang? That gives 5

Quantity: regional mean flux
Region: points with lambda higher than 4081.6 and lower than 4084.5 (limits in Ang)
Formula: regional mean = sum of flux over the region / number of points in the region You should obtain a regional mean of 275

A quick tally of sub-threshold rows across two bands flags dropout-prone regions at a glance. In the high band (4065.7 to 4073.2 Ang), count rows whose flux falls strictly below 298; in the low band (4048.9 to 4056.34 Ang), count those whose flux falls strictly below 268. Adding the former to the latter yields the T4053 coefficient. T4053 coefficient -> 10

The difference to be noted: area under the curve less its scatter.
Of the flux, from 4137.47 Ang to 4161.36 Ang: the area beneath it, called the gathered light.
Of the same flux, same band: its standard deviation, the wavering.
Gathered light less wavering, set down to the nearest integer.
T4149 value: 6529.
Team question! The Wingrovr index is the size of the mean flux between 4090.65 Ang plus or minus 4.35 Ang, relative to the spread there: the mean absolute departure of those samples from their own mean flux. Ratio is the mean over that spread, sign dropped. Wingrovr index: 18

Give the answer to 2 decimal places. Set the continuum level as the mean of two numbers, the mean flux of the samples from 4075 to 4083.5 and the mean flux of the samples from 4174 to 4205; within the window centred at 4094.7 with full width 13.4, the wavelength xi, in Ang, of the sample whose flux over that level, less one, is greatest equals 4088.70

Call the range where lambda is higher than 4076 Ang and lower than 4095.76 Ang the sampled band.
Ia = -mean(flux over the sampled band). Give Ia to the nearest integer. -296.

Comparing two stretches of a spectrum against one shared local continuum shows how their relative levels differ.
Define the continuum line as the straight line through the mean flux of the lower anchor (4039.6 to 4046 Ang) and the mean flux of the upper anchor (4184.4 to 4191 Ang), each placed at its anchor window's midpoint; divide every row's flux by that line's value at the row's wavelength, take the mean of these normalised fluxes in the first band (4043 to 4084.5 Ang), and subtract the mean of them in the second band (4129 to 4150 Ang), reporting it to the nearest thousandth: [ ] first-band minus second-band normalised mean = 0.024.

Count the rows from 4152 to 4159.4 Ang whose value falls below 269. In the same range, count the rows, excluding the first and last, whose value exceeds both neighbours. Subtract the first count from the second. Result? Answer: -1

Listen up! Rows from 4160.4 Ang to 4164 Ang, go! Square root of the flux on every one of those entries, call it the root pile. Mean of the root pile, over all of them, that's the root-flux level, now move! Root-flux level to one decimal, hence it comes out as 17.3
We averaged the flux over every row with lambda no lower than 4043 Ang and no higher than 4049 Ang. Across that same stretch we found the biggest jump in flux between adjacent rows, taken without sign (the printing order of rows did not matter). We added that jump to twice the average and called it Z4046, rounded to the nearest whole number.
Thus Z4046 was 572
